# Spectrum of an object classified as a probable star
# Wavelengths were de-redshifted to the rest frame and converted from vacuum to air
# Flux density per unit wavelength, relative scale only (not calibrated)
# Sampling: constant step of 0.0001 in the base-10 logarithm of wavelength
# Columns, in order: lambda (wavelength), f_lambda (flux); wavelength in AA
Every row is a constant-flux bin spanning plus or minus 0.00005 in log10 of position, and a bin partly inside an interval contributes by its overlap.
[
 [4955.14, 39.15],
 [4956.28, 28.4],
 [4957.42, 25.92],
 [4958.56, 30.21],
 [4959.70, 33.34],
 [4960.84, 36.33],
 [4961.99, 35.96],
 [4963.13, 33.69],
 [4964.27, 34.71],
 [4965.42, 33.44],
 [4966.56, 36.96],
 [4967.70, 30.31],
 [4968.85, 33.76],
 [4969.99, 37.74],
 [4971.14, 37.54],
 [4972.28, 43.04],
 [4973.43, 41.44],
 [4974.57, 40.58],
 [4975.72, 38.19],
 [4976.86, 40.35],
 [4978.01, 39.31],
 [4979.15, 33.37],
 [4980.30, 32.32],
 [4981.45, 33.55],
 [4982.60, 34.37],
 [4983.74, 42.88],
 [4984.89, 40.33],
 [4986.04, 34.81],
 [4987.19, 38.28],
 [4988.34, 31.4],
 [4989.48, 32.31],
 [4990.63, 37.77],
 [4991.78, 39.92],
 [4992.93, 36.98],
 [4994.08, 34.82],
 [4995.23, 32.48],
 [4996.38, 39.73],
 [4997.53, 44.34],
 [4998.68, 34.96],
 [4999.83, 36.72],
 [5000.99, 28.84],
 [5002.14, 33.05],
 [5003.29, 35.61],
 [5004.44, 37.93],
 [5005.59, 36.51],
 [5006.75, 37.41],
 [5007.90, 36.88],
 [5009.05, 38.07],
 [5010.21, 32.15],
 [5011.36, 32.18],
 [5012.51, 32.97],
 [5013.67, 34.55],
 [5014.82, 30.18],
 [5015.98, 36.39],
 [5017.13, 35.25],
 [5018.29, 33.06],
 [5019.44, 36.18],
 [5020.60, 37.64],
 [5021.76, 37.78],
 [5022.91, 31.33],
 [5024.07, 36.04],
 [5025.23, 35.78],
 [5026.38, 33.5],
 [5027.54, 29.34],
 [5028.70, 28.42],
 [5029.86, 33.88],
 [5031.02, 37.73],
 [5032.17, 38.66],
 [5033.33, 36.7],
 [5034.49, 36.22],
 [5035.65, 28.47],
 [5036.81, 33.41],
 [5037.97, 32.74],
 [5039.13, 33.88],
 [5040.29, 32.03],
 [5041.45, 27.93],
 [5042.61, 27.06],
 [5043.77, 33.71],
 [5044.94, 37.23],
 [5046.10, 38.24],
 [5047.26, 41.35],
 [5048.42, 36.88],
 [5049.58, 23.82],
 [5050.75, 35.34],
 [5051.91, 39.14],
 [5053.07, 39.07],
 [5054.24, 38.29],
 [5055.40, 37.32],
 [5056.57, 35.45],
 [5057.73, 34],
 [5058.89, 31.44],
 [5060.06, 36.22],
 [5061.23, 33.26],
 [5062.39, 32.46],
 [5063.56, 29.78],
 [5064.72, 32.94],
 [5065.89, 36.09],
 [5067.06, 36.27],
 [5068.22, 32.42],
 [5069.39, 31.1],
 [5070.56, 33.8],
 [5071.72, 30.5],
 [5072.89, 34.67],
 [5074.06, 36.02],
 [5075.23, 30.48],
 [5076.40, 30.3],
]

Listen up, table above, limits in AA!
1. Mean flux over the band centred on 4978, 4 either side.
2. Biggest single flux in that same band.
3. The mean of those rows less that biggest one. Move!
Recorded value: -3.8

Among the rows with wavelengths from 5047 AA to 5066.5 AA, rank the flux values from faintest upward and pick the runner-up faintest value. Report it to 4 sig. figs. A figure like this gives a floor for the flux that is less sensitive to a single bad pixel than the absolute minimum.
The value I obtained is 29.78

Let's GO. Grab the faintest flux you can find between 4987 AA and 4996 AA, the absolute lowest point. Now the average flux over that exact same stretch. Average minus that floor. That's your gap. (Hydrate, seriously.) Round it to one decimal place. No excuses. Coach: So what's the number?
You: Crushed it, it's 4.1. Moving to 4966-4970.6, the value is 4.4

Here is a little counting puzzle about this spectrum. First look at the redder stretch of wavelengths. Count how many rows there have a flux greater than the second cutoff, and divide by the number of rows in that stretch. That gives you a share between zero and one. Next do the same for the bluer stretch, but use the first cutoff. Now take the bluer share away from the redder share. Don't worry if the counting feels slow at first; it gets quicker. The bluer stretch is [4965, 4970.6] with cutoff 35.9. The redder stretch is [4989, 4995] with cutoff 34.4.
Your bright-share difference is 0.40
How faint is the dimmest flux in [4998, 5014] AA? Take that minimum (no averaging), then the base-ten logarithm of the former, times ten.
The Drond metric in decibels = 14.6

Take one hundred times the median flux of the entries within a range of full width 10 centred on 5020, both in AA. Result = 3611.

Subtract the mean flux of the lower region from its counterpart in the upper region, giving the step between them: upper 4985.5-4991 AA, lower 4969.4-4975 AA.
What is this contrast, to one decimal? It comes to -5.2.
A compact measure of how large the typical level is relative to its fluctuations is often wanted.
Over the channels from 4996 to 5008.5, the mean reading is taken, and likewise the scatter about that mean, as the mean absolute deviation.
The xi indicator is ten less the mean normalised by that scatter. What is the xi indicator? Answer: -4.6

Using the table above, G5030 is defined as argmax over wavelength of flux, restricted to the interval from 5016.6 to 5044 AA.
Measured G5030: 5032.17 AA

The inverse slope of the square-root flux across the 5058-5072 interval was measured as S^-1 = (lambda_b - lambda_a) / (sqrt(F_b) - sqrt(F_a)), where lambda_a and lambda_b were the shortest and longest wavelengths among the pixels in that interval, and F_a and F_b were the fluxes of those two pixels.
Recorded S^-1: -152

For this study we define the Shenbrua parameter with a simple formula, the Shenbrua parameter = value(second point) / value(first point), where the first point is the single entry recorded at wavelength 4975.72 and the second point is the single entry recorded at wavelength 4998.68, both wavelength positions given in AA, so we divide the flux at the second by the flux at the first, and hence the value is 0.92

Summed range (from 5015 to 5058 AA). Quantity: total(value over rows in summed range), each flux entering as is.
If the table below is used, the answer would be 1279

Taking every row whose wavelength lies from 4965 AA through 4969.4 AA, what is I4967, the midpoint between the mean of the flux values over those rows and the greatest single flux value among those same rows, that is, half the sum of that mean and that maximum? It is 35.3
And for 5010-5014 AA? 33.8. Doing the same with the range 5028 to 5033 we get 36.7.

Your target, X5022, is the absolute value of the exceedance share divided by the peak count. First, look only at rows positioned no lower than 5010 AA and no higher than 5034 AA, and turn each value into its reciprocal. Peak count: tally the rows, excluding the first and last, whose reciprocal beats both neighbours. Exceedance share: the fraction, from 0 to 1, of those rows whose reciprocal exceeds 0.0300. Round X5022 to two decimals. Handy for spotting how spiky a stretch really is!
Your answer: 0.10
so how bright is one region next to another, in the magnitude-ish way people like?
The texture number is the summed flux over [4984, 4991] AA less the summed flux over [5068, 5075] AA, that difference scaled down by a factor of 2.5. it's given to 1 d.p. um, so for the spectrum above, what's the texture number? 6.6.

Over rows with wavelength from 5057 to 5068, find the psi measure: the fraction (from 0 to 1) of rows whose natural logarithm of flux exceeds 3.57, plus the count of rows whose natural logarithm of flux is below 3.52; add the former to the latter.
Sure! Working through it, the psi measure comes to 5.3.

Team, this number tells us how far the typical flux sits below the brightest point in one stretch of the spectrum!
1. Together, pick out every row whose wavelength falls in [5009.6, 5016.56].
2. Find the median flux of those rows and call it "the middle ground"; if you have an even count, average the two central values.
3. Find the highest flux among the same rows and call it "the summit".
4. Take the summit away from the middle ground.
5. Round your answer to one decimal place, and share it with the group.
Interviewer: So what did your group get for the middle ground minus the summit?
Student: -3.8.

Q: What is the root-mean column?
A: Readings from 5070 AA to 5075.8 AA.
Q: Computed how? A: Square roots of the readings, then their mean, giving 5.75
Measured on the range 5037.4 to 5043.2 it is 5.54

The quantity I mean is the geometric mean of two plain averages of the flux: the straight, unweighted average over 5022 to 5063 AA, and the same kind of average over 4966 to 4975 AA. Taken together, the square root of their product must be 35.9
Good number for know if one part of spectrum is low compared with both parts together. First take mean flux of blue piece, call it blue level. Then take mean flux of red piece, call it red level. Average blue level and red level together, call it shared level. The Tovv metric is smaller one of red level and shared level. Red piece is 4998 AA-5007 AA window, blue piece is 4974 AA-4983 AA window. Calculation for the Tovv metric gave 35.1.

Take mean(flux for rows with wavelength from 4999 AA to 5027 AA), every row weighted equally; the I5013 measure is 34.8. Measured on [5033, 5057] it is 34.5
